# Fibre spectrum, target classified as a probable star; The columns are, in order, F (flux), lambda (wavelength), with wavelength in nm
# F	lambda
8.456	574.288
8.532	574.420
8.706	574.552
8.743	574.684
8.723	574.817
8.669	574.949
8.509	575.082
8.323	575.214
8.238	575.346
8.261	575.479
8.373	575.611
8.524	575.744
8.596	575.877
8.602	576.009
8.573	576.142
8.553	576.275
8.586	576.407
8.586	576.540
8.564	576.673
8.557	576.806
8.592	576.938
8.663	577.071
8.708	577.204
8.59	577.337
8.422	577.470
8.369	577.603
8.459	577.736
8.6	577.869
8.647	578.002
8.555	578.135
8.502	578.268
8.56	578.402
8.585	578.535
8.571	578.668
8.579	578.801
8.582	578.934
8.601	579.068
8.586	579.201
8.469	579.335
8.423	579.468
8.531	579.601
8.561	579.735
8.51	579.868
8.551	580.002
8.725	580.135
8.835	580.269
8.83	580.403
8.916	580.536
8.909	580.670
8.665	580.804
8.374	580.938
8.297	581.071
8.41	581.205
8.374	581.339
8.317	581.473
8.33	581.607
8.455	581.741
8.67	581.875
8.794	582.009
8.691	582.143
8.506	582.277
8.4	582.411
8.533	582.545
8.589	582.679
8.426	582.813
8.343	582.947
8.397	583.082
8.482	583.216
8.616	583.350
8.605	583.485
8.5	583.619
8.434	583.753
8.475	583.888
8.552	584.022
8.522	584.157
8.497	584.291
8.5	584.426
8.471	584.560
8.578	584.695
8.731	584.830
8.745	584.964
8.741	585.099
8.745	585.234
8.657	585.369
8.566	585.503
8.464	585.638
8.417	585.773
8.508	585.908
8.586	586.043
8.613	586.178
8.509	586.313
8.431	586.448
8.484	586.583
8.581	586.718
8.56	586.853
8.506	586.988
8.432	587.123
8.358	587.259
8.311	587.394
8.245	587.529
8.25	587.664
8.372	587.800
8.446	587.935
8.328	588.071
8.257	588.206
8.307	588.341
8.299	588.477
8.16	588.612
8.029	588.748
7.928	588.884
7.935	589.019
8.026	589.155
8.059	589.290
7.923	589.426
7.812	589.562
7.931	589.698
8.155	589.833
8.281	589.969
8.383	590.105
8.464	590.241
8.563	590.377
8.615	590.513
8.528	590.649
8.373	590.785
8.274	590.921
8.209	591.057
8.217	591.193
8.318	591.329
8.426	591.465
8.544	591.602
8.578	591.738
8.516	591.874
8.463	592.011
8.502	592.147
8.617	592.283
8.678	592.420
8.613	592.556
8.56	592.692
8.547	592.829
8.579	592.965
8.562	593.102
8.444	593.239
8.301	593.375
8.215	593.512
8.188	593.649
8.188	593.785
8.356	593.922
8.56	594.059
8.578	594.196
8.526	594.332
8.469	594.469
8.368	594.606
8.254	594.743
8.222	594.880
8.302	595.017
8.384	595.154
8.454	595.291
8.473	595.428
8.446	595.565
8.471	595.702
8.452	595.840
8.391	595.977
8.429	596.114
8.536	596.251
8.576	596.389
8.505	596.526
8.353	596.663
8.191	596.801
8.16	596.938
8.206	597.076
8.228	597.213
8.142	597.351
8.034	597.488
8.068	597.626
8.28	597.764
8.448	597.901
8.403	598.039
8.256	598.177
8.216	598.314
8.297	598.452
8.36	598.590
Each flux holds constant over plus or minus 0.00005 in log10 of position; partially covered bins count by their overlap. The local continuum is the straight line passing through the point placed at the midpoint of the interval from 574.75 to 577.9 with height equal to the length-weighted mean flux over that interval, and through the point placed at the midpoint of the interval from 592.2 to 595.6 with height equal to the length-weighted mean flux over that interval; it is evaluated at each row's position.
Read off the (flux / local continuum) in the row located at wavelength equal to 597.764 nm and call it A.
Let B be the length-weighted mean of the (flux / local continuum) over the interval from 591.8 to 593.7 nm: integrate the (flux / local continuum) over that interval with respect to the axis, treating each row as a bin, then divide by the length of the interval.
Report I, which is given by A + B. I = 1.99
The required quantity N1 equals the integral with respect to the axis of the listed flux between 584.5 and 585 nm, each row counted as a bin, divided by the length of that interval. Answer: 8.63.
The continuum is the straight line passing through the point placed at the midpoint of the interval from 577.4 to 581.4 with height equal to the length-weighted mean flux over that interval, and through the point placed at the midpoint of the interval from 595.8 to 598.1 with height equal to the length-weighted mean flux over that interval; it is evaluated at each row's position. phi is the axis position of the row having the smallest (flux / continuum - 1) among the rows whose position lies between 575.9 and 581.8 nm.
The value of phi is 581.071 nm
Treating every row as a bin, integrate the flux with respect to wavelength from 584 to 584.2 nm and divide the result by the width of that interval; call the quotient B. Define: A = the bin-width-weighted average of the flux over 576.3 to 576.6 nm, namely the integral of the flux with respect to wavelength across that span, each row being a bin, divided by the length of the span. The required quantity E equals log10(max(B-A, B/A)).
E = -0.004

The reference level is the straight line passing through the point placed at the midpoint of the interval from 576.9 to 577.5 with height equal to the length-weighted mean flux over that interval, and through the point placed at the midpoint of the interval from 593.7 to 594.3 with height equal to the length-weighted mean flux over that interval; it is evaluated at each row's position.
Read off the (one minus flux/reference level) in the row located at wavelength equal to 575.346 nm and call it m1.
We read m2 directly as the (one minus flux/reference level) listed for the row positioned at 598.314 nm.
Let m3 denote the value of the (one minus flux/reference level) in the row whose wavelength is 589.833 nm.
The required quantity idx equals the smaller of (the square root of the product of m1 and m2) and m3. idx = 0.03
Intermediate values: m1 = 0.044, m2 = 0.021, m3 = 0.038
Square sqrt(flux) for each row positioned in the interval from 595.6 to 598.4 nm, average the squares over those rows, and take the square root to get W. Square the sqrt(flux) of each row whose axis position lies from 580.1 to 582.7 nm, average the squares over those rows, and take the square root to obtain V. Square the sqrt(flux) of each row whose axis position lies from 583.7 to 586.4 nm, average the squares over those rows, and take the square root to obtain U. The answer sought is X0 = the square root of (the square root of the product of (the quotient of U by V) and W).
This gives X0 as 1.30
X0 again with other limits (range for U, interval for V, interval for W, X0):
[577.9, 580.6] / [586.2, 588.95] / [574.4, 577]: 1.31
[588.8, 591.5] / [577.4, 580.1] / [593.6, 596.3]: 1.30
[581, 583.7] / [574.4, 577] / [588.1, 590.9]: 1.30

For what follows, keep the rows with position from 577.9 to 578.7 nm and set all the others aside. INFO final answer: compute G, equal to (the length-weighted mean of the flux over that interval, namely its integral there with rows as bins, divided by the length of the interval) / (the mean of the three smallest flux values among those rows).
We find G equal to 1.00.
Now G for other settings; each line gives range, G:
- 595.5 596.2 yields 1.00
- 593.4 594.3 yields 1.02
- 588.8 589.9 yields 1.01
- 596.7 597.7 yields 1.01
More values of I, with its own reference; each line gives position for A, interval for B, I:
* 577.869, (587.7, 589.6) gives 1.97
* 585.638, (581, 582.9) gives 2.00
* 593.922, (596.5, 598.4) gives 1.97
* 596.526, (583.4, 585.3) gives 2.02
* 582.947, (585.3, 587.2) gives 1.99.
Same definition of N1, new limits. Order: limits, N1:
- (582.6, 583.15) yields 8.44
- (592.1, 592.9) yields 8.60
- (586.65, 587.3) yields 8.49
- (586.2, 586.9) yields 8.52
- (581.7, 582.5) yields 8.59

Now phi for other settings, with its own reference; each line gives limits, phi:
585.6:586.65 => 585.773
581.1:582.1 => 581.473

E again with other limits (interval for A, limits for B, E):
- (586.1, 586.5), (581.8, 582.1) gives 0.010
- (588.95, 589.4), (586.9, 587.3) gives 0.022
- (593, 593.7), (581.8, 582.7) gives 0.013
